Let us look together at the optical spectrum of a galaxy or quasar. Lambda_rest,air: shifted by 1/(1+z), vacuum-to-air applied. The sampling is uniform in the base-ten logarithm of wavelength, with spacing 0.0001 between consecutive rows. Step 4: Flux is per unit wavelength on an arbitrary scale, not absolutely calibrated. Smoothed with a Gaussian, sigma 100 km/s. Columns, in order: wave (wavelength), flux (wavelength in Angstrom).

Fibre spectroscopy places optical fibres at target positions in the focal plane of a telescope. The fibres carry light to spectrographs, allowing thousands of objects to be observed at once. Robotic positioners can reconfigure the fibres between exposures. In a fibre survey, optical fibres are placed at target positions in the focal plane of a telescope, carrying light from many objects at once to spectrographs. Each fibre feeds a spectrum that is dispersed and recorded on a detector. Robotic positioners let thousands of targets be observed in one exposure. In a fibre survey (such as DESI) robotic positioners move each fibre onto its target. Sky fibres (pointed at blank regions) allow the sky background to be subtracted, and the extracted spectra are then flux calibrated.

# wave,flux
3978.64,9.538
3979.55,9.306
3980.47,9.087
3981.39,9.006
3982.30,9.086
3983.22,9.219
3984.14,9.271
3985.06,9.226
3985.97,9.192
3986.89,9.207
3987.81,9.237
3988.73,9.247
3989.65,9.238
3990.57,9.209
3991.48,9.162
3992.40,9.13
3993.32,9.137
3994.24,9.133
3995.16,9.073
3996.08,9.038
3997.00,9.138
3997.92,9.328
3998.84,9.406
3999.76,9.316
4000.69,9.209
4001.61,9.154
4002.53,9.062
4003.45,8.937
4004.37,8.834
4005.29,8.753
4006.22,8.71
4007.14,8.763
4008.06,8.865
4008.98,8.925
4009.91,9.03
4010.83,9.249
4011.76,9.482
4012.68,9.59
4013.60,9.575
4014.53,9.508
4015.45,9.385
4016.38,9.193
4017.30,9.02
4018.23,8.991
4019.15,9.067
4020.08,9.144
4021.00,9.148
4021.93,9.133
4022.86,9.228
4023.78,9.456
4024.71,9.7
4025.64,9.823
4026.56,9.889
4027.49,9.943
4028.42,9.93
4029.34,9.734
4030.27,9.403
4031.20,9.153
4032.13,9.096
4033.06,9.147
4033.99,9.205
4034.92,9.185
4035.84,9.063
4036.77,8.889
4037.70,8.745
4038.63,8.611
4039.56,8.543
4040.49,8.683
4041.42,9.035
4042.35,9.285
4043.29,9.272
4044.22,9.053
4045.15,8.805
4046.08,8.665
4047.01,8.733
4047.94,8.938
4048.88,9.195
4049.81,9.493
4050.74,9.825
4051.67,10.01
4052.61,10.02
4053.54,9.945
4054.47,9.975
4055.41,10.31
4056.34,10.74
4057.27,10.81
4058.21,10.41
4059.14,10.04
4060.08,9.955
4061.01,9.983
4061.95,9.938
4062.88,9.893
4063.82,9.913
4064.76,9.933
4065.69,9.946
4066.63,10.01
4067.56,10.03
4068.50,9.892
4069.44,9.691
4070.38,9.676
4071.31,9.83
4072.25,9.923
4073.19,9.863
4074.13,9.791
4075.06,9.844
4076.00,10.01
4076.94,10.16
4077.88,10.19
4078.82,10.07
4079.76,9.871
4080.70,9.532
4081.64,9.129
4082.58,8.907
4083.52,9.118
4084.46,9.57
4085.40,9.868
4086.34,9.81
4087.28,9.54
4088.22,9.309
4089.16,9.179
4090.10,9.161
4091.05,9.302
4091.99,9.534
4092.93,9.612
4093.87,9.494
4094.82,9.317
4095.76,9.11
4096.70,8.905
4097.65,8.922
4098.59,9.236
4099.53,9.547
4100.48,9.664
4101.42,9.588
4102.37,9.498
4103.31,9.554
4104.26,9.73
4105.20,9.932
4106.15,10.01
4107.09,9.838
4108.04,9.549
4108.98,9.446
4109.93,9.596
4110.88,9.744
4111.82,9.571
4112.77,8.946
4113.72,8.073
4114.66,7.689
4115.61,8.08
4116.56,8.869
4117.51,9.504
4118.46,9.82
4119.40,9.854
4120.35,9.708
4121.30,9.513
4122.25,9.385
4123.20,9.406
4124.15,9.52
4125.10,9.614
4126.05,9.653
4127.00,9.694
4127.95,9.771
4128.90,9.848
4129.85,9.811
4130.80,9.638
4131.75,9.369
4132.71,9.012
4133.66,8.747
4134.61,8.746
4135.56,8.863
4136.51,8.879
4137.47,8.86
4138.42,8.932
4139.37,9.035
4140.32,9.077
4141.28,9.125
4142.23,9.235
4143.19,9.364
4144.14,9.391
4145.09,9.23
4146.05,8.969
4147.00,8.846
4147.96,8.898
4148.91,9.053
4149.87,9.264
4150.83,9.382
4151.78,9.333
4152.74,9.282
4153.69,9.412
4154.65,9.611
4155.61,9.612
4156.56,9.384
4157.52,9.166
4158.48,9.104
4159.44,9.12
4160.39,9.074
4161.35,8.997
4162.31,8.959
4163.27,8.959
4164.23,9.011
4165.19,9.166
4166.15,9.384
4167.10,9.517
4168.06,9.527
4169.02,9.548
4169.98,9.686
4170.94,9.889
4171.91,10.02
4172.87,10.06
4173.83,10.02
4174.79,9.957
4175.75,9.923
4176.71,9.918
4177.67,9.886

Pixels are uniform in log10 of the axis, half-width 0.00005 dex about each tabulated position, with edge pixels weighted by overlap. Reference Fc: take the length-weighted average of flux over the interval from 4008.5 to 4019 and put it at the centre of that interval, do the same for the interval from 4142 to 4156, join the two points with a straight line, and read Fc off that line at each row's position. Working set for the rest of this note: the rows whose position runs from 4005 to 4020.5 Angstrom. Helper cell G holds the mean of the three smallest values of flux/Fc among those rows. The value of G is 0.94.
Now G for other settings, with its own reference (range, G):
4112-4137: 0.86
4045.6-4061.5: 0.95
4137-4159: 0.96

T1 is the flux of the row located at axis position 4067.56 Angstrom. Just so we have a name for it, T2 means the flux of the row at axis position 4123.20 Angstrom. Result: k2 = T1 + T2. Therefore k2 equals 19.4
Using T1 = 10.03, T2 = 9.406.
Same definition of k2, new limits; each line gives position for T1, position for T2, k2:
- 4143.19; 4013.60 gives 18.9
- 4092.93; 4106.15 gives 19.6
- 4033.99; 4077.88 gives 19.4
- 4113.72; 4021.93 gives 17.2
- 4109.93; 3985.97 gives 18.8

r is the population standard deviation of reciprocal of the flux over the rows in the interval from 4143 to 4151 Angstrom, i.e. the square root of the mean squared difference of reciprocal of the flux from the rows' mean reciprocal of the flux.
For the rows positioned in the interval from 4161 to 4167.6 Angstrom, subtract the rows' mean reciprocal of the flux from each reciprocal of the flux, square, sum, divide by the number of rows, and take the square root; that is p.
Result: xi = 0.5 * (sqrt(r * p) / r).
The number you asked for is 0.50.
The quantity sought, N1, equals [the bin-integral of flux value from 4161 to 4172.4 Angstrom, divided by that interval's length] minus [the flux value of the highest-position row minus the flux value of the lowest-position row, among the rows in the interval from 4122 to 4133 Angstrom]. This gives 9.8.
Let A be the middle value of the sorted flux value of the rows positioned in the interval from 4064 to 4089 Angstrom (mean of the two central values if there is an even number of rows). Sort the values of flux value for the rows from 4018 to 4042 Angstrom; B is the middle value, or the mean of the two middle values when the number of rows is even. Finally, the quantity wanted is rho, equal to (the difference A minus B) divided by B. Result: 0.08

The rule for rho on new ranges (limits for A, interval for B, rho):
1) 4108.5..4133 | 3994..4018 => 0.04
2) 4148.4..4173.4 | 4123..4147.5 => 0.01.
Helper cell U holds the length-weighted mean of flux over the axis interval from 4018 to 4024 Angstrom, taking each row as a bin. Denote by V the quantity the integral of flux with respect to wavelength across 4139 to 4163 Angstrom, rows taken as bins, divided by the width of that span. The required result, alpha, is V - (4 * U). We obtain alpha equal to -27.5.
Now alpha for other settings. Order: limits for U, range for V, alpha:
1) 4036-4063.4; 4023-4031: -28.3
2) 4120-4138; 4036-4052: -28.4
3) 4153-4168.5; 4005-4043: -27.8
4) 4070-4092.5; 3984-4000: -29.3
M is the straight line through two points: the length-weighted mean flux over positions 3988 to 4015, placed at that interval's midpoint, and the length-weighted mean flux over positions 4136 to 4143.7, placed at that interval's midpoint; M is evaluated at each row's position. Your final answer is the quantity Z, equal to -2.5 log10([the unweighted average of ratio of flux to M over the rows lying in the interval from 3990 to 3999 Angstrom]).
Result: 0.00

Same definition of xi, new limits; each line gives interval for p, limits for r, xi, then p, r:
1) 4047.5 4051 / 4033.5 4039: 0.58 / 0.0038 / 0.0028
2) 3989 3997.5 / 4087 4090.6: 0.32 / 0.0007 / 0.0017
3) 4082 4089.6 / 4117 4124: 0.68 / 0.0036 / 0.0019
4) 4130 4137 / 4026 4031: 0.66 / 0.0038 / 0.0022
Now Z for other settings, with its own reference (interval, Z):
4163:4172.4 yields -0.05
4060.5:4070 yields -0.09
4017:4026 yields -0.02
